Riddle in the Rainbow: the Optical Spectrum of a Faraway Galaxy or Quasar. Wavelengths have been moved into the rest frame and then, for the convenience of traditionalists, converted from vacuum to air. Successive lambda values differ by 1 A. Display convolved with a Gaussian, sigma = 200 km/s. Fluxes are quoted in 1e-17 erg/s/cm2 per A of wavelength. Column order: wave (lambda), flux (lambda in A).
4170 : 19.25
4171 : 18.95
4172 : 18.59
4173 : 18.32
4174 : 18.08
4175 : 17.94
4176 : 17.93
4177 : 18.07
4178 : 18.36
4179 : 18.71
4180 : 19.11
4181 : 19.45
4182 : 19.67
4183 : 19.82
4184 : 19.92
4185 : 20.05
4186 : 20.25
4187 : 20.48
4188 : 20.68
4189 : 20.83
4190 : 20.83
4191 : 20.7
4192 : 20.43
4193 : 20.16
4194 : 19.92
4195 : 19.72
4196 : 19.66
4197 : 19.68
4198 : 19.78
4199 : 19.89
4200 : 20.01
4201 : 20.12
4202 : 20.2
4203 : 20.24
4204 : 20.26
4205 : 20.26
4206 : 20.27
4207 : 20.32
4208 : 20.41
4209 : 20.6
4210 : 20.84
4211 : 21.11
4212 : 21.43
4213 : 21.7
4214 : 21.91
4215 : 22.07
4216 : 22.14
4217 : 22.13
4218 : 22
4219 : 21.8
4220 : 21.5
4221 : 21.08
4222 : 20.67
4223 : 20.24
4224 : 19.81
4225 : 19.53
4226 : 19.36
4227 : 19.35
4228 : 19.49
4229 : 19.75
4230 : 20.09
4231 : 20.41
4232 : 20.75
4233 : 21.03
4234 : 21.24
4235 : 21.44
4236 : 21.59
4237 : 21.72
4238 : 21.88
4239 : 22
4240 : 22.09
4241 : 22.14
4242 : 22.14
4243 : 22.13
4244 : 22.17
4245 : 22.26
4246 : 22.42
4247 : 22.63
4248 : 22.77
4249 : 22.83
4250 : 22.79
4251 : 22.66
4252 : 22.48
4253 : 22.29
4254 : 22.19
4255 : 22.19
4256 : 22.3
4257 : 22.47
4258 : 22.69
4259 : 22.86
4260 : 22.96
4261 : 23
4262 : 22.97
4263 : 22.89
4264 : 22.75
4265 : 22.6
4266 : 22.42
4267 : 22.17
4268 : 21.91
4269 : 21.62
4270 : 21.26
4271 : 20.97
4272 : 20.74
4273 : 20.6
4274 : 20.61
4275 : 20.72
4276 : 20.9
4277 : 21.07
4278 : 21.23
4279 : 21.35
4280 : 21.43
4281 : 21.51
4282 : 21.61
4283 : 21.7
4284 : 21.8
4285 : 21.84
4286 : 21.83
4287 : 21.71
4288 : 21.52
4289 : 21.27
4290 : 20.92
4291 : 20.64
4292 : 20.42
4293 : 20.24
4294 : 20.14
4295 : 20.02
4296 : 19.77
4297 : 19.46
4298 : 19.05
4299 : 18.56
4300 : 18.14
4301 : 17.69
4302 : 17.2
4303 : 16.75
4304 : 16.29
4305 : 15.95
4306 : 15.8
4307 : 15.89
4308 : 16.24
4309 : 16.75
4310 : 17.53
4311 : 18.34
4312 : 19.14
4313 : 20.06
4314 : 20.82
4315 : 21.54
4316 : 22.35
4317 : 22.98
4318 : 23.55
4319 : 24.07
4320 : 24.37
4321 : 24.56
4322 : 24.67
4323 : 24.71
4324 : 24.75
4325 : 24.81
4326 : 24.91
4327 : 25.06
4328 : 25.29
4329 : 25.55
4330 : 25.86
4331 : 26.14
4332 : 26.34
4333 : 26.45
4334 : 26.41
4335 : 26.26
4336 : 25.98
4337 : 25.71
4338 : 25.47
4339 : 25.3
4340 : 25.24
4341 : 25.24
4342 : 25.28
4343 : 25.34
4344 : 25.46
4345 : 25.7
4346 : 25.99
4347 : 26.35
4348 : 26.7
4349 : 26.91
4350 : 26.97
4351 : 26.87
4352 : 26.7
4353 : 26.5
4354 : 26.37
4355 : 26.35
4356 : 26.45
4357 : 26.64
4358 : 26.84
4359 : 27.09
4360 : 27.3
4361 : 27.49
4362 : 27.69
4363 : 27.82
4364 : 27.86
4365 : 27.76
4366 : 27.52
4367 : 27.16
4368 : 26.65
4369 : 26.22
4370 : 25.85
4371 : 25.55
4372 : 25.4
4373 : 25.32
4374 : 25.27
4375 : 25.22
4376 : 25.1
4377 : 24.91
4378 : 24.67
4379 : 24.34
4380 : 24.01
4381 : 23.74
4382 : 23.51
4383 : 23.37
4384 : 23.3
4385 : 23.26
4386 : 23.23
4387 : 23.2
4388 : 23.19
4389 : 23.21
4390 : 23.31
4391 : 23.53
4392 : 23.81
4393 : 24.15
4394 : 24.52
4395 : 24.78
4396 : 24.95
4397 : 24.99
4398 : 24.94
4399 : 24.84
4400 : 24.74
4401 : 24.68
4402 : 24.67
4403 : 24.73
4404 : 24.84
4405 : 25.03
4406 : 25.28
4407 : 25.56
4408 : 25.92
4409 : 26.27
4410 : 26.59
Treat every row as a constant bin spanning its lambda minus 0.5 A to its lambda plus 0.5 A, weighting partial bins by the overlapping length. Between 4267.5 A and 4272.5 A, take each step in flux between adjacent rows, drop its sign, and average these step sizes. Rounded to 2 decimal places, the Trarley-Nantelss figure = 0.29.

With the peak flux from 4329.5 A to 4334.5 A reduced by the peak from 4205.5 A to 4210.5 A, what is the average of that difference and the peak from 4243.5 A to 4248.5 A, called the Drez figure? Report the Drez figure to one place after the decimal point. 14.2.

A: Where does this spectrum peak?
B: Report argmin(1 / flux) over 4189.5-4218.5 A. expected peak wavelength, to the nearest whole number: 4216 A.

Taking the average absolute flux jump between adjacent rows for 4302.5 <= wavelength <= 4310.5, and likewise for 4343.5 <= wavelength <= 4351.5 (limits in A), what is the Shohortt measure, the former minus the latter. 0.15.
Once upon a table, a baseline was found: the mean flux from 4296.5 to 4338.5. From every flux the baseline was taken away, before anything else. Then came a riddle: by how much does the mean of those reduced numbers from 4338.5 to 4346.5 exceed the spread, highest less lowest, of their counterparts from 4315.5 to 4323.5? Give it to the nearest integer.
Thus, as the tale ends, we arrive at 1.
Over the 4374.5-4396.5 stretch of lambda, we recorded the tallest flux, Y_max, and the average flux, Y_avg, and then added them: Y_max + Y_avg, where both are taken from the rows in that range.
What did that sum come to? 49.2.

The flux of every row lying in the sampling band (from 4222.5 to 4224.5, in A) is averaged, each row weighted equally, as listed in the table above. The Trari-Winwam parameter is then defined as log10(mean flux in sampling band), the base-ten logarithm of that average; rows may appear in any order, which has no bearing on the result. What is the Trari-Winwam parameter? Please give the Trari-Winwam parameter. 1.30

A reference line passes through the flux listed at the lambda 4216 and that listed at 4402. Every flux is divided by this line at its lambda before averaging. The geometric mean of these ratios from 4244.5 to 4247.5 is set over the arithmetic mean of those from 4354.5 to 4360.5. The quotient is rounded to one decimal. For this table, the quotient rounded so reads 0.9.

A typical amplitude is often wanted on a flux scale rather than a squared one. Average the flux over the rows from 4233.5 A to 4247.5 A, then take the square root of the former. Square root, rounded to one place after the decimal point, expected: 4.7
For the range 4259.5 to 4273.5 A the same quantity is 4.7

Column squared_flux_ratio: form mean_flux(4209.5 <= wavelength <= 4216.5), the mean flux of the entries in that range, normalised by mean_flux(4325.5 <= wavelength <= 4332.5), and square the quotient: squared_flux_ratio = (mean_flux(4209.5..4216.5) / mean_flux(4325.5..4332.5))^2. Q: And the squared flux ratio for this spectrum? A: 0.71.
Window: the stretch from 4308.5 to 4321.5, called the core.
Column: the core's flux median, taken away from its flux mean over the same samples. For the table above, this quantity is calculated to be -0.30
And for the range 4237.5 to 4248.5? 0.10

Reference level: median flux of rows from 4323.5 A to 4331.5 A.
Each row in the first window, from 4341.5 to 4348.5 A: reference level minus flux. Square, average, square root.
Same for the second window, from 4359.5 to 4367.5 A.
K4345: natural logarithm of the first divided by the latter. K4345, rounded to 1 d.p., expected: -1.1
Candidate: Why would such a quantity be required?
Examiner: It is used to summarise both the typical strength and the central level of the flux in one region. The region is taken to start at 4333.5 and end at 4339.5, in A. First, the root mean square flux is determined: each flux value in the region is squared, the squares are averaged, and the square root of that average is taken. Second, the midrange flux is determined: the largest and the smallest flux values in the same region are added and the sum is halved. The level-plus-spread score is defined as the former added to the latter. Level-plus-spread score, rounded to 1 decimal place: 51.7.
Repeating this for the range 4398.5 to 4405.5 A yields 49.6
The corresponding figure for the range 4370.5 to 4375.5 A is 50.7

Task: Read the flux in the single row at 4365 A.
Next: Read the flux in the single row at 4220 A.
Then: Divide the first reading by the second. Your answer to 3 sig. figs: 1.29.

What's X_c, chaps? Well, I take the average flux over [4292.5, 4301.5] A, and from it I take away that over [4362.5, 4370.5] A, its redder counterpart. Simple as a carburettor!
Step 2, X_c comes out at -8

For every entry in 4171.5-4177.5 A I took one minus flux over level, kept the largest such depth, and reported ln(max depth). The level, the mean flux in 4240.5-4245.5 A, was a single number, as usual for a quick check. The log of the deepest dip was -1.7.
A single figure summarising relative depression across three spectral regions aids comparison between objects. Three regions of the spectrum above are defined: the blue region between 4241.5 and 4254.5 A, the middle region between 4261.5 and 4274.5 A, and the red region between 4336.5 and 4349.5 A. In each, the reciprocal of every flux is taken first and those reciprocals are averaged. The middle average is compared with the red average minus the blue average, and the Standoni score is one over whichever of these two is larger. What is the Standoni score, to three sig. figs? 21.8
